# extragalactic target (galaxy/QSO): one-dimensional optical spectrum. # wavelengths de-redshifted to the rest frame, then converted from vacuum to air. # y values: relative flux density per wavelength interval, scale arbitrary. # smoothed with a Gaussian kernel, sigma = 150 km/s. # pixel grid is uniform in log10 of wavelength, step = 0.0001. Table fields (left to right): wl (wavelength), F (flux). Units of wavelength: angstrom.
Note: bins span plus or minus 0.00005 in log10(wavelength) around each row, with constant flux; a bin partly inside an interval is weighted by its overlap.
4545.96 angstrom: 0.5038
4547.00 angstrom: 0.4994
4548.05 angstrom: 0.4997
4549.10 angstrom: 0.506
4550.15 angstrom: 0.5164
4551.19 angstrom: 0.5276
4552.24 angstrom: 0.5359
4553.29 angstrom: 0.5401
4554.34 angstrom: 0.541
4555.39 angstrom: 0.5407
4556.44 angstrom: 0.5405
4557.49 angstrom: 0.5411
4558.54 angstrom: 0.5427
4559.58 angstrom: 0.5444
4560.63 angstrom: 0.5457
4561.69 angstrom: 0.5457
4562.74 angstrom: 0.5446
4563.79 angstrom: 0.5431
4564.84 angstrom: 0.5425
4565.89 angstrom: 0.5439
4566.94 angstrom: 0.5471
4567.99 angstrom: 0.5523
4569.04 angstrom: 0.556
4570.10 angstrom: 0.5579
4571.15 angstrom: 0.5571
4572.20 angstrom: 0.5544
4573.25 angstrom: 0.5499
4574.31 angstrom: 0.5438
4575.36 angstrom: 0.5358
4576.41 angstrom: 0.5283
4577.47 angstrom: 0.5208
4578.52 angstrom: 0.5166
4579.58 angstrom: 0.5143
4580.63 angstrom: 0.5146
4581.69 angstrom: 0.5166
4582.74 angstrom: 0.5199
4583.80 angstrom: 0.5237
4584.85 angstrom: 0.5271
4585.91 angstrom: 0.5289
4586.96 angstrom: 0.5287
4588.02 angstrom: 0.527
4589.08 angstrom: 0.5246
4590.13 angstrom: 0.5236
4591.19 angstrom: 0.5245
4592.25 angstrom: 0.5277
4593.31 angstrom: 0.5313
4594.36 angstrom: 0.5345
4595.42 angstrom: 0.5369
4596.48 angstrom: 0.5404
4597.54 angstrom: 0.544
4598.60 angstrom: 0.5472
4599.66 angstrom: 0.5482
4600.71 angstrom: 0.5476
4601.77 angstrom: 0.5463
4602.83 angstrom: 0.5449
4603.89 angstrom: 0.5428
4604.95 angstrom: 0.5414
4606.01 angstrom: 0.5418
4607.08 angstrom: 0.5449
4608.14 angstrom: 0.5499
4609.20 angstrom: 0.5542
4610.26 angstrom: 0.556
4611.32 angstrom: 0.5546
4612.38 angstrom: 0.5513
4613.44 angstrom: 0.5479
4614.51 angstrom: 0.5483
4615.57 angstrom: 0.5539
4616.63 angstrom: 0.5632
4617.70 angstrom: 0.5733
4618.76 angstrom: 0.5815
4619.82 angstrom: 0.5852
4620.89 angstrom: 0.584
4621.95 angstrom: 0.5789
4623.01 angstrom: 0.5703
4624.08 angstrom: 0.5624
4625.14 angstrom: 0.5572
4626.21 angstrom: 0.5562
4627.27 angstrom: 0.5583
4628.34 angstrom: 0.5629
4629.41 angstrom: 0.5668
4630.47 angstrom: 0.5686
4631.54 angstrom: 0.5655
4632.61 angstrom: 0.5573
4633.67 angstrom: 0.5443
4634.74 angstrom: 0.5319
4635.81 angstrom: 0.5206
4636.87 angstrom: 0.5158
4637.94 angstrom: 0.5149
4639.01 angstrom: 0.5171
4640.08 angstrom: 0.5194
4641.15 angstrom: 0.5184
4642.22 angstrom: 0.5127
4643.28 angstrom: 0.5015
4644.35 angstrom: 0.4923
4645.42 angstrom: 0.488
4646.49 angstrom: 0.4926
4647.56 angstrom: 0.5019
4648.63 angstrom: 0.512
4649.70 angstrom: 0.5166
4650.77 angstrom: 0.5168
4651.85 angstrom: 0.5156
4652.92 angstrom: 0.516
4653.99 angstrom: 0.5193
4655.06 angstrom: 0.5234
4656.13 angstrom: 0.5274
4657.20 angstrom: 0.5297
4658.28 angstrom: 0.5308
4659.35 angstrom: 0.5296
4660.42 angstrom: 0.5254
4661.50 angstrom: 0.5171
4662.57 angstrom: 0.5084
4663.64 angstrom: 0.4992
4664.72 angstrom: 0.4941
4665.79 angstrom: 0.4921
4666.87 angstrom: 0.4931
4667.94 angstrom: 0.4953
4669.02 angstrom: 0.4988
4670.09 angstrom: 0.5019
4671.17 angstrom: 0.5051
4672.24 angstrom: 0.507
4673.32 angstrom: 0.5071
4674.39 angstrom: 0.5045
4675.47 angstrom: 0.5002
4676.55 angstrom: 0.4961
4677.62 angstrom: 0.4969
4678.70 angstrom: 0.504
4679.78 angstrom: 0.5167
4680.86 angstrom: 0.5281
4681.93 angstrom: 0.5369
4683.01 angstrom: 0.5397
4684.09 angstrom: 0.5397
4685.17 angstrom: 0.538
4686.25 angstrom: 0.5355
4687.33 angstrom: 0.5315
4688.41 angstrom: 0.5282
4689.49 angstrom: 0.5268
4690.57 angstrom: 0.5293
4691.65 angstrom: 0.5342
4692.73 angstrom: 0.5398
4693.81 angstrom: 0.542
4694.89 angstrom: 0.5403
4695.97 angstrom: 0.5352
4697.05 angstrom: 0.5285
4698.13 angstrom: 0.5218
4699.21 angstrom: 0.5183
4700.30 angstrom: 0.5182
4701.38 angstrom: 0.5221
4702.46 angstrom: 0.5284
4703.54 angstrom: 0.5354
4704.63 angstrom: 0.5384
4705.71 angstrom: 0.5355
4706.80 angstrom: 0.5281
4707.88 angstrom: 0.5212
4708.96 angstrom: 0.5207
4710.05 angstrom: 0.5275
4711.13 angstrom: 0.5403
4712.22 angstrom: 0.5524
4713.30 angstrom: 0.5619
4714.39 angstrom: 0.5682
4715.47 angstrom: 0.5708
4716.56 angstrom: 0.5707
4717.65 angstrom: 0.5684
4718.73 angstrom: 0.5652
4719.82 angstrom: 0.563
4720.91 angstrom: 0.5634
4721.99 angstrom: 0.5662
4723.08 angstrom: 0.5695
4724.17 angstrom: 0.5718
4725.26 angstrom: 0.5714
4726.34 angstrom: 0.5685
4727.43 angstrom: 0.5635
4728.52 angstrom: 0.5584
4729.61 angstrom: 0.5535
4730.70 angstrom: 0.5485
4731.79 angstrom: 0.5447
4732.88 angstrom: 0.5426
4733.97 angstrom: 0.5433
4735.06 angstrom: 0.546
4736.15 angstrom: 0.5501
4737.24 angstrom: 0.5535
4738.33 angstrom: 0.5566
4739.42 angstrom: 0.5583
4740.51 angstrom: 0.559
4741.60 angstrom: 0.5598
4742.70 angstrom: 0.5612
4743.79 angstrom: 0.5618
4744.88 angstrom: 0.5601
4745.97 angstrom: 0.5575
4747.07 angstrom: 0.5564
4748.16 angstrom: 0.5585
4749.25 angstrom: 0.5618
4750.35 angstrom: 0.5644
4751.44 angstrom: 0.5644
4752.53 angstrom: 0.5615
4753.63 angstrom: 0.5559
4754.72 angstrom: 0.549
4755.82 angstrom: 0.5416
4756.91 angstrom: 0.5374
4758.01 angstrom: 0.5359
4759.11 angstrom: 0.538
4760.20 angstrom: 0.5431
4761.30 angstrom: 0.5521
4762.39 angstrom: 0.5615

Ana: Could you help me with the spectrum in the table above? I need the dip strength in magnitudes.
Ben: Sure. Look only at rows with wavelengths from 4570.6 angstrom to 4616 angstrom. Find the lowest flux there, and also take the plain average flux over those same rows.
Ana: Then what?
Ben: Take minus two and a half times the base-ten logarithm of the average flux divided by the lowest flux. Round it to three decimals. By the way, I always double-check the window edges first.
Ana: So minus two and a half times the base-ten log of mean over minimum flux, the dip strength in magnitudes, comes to -0.048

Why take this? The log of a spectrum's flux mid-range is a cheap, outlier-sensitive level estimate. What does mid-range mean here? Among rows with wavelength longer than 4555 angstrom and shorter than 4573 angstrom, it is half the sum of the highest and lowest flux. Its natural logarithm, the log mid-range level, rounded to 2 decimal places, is -0.60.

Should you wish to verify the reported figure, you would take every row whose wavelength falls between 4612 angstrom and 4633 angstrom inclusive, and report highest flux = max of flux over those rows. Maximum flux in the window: 0.5852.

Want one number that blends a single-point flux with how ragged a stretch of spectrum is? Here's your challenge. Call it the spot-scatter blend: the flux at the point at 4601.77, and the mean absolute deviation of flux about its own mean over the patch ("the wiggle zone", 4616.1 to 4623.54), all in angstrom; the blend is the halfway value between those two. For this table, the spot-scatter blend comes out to 0.276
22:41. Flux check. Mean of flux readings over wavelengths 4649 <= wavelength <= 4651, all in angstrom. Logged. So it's 0.517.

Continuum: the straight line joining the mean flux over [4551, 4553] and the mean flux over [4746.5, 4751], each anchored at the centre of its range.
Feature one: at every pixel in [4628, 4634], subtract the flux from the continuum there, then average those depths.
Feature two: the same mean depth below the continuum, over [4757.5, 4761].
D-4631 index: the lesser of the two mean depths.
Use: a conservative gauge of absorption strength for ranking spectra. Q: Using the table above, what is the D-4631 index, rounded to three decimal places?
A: -0.018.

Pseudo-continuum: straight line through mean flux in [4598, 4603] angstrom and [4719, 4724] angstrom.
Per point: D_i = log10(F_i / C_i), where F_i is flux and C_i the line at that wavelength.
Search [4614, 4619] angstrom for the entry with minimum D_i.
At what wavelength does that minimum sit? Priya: 4614.51 angstrom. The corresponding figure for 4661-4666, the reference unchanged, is 4665.79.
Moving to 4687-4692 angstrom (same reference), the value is 4689.49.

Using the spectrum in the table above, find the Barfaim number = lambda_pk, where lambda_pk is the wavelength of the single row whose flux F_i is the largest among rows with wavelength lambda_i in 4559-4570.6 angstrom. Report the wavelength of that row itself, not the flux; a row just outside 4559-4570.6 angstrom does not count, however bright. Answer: 4570.10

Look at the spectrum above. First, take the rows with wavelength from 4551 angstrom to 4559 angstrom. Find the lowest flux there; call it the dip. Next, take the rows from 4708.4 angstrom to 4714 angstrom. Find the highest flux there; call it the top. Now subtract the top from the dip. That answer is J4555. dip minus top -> -0.034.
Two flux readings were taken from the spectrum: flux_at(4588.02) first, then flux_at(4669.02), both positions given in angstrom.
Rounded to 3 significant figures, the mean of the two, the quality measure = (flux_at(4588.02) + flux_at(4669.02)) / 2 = 0.513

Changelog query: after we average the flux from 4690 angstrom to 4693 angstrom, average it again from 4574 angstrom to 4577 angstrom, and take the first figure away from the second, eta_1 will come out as 0.00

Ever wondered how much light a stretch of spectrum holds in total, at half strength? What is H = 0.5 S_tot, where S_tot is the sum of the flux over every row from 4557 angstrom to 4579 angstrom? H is 5.71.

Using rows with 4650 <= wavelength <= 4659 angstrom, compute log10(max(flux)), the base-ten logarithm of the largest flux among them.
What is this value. -0.275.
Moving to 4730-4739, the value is -0.254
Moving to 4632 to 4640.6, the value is -0.254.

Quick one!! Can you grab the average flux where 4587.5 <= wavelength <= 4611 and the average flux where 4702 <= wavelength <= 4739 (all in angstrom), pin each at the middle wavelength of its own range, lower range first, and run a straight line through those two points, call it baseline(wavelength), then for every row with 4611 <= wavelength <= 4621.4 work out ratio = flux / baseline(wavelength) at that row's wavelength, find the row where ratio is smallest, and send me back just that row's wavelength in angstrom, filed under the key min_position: 4613.44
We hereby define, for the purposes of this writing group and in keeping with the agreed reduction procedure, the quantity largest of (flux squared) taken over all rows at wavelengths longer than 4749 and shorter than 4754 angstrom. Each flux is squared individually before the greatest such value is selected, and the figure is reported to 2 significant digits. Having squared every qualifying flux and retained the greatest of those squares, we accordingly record 0.32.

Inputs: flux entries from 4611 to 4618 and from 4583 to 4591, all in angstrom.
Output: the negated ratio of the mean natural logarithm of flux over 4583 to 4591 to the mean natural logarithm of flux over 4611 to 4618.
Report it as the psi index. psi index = -1.09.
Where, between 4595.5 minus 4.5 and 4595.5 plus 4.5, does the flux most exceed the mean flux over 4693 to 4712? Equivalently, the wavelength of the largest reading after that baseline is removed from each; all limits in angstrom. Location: 4599.66 angstrom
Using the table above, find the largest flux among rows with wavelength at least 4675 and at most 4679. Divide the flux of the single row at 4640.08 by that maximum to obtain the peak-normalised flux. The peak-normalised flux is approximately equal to 1.031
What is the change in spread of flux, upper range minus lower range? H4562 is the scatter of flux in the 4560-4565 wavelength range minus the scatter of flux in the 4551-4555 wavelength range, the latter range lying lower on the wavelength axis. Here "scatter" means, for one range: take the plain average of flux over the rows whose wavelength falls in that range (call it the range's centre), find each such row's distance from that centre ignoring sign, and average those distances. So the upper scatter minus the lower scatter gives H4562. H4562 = -0.003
